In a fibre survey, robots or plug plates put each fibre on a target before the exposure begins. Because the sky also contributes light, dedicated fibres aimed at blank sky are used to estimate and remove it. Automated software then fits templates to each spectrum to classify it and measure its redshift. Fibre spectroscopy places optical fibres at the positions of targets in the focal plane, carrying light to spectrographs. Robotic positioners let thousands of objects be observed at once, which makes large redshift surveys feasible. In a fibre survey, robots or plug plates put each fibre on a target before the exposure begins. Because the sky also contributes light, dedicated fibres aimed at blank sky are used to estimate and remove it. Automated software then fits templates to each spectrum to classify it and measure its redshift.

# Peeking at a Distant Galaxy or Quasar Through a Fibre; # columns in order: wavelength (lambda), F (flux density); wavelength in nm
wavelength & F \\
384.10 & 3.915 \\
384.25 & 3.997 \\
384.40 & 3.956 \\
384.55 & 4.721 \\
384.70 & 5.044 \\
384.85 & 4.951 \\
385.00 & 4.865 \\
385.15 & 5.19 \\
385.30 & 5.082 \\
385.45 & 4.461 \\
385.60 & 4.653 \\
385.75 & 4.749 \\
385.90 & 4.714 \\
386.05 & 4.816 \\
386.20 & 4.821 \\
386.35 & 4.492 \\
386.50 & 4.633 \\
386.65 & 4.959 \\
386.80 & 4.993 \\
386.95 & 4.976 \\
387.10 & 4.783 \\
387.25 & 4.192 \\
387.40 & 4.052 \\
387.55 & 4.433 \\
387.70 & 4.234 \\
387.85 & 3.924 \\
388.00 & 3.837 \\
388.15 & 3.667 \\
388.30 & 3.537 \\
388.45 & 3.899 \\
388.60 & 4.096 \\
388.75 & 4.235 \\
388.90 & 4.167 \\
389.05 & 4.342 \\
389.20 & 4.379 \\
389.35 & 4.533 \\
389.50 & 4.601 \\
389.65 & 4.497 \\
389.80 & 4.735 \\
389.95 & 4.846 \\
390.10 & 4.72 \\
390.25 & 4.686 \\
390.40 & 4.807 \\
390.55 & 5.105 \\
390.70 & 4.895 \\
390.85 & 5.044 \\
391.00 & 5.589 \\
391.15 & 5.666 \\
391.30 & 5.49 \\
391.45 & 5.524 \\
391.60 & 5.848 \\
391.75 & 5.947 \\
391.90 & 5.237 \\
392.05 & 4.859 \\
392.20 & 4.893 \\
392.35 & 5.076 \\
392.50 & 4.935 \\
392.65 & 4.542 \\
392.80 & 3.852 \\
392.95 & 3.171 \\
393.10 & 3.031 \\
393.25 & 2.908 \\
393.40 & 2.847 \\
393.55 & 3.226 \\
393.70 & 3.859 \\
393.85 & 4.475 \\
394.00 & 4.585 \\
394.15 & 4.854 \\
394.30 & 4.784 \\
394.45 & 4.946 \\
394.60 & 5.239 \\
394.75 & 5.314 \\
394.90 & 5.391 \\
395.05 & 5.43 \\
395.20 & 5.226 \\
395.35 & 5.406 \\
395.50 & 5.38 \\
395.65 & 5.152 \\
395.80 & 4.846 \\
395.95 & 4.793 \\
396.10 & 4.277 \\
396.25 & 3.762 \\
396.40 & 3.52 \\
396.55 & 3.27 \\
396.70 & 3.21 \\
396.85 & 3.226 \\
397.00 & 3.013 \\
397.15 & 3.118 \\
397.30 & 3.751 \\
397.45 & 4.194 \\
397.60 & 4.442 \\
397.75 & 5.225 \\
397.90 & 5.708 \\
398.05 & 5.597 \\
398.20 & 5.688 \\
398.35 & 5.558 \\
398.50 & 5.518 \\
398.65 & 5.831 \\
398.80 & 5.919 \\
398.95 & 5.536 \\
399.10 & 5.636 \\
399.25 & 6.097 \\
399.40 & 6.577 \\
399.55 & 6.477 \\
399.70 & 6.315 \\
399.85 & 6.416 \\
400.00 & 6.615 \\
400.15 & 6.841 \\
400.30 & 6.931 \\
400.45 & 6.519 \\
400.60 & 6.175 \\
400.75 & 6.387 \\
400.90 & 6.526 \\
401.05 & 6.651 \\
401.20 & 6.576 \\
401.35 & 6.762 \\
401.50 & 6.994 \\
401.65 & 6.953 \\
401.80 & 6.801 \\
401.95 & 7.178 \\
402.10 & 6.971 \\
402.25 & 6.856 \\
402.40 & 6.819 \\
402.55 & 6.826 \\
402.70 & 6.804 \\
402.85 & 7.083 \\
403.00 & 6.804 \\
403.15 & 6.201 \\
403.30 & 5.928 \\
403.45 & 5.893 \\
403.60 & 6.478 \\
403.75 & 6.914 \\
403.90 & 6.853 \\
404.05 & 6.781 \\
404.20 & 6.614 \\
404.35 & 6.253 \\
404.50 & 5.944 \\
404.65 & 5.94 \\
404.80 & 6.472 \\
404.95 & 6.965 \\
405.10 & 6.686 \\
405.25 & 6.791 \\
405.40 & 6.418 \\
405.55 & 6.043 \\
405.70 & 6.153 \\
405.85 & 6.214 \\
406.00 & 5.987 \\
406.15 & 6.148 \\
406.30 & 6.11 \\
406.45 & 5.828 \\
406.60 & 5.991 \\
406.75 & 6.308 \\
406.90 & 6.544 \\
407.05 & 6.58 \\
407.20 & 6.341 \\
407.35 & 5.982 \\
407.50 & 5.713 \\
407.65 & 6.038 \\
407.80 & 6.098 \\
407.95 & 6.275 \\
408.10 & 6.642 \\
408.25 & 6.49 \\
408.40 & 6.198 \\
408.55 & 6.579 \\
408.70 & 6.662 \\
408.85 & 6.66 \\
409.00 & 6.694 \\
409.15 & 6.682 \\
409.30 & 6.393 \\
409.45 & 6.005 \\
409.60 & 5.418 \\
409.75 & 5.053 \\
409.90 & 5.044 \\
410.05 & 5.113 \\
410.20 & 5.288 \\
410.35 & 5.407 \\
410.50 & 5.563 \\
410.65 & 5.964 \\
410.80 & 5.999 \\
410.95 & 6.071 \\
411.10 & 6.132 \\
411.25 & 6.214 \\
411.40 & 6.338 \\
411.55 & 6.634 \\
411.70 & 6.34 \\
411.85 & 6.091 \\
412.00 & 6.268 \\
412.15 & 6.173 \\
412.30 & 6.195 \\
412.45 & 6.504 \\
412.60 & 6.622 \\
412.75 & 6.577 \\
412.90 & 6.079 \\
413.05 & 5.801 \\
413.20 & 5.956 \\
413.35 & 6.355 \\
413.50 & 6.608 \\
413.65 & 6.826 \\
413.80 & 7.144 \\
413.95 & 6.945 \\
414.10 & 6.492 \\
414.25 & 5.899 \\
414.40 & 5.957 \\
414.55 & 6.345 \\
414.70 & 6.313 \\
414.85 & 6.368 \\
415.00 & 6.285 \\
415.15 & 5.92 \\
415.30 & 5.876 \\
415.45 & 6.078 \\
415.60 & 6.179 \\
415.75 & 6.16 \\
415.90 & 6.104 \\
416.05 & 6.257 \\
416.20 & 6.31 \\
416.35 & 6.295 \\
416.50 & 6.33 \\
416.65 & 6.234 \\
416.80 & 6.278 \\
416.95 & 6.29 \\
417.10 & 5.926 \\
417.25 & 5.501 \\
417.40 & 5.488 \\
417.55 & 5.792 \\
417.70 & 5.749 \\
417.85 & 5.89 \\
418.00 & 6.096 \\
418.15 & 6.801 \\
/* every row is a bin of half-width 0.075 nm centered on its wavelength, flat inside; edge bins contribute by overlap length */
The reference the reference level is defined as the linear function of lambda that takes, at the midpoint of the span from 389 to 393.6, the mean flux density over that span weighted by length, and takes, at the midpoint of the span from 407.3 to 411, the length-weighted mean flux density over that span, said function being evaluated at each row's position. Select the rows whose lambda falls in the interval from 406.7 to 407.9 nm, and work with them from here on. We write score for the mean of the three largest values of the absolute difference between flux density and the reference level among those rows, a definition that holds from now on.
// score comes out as 0.65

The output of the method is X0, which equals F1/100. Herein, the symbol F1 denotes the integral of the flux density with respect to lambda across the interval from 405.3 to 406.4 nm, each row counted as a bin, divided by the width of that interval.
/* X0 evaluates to 0.062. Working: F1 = 6.2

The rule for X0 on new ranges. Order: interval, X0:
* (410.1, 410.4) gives 0.053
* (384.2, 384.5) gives 0.040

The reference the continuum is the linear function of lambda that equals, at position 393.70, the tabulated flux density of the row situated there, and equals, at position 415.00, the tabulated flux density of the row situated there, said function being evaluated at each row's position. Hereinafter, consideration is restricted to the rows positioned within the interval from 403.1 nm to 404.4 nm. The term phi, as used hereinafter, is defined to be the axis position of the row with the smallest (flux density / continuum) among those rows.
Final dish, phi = 403.45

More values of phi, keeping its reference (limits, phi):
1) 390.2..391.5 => 390.25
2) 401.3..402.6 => 402.55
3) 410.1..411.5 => 410.20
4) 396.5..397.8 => 397.00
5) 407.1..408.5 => 407.50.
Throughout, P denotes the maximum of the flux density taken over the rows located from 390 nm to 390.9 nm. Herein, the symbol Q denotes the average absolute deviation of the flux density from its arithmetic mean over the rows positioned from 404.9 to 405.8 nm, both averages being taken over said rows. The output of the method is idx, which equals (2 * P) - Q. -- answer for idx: 9.9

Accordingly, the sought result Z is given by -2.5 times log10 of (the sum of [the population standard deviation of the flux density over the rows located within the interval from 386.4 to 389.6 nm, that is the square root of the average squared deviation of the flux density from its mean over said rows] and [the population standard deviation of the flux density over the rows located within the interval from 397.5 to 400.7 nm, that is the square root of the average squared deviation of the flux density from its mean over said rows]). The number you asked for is 0.00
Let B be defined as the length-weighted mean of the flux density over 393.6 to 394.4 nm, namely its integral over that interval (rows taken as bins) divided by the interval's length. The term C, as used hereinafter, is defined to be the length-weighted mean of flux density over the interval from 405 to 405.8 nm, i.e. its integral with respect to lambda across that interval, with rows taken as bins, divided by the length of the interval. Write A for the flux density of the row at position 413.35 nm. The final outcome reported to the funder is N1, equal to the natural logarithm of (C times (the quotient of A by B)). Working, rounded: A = 6.355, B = 4.5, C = 6.4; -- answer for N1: 2.2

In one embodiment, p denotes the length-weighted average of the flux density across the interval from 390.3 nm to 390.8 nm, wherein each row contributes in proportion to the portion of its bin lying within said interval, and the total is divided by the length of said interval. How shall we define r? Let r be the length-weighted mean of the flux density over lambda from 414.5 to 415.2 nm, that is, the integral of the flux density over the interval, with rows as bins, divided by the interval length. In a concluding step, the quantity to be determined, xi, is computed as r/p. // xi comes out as 1.27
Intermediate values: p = 4.9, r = 6.3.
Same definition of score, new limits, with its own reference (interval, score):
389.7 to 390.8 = 0.37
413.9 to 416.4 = 0.57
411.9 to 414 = 0.62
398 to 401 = 1.48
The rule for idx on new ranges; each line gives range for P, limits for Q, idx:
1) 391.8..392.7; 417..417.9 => 10.3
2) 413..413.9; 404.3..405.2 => 14.0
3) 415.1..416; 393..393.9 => 11.8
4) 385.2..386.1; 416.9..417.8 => 10.0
